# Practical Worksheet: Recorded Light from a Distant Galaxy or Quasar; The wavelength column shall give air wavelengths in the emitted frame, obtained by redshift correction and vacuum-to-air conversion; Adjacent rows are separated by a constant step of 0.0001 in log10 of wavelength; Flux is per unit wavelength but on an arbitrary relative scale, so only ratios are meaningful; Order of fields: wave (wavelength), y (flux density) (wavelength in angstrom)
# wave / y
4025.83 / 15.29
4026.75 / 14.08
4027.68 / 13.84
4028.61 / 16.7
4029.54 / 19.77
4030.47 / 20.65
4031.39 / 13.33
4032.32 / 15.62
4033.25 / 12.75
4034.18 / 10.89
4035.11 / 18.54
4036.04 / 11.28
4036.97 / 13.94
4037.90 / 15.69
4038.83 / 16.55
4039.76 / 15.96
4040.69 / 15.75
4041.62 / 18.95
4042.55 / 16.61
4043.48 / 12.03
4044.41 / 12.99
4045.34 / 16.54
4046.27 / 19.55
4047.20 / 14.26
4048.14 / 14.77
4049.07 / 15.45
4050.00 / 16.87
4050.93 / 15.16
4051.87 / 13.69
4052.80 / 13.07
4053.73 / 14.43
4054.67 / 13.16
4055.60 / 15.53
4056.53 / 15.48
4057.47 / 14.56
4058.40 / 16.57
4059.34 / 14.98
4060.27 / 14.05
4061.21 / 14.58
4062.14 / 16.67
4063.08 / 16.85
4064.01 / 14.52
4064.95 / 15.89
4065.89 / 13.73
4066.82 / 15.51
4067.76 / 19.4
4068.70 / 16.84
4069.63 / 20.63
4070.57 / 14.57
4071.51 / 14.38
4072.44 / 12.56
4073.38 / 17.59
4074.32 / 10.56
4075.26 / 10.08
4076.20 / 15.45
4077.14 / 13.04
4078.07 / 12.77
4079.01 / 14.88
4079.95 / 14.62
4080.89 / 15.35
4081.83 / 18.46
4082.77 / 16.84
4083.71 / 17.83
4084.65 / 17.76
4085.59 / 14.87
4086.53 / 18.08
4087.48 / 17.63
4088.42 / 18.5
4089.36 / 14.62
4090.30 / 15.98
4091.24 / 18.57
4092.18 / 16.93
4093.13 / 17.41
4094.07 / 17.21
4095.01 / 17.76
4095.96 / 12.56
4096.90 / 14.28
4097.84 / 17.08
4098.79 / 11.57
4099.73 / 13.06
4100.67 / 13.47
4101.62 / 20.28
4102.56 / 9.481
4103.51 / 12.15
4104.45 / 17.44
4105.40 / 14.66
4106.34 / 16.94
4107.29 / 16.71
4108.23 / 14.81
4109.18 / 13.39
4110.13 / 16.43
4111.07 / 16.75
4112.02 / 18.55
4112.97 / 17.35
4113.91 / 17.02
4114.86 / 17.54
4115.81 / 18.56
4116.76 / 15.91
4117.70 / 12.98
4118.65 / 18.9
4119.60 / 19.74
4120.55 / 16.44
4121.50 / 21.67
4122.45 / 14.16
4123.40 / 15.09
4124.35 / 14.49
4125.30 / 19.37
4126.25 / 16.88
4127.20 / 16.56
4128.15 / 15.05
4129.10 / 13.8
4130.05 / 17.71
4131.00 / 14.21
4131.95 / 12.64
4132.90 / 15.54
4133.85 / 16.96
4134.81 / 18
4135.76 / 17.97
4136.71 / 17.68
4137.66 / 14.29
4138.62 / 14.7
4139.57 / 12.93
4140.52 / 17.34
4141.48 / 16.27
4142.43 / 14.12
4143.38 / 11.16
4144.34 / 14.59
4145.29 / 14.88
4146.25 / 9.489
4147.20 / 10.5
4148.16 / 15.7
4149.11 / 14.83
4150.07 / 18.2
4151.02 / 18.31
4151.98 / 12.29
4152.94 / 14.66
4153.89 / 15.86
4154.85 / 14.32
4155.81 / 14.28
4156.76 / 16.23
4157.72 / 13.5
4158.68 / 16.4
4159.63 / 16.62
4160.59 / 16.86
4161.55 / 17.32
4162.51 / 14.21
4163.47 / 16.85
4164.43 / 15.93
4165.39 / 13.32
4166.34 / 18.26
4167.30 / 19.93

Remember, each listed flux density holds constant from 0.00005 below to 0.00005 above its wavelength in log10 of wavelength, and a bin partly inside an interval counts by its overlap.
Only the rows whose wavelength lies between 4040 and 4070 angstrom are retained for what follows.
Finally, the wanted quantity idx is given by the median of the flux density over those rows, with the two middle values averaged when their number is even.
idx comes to 15.5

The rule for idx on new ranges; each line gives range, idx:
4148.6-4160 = 15.3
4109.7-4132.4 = 16.7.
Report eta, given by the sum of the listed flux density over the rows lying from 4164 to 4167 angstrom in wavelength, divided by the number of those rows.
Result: 15.8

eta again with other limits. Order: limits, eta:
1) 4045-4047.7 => 16.8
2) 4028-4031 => 19.0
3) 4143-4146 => 13.5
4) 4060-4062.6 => 15.1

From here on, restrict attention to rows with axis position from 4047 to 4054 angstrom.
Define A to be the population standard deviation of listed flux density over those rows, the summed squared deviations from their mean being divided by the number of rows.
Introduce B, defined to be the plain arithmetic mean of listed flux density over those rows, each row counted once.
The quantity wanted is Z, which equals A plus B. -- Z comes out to 15.8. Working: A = 1.1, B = 14.7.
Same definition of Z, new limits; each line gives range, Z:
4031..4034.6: 14.8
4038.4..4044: 18.0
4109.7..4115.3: 18.0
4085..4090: 18.4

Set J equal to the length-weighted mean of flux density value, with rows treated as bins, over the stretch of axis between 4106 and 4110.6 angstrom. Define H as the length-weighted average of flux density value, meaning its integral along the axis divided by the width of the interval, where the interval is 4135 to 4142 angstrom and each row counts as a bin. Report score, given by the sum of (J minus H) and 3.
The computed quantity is 2.6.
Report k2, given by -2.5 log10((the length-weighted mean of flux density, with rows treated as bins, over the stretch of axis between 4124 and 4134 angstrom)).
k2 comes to -2.99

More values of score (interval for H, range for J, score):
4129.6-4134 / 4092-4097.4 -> 3.7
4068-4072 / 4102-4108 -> 0.9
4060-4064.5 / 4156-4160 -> 3.2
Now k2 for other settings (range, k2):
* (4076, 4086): -2.99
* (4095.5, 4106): -2.88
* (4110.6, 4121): -3.09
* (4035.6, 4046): -2.96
